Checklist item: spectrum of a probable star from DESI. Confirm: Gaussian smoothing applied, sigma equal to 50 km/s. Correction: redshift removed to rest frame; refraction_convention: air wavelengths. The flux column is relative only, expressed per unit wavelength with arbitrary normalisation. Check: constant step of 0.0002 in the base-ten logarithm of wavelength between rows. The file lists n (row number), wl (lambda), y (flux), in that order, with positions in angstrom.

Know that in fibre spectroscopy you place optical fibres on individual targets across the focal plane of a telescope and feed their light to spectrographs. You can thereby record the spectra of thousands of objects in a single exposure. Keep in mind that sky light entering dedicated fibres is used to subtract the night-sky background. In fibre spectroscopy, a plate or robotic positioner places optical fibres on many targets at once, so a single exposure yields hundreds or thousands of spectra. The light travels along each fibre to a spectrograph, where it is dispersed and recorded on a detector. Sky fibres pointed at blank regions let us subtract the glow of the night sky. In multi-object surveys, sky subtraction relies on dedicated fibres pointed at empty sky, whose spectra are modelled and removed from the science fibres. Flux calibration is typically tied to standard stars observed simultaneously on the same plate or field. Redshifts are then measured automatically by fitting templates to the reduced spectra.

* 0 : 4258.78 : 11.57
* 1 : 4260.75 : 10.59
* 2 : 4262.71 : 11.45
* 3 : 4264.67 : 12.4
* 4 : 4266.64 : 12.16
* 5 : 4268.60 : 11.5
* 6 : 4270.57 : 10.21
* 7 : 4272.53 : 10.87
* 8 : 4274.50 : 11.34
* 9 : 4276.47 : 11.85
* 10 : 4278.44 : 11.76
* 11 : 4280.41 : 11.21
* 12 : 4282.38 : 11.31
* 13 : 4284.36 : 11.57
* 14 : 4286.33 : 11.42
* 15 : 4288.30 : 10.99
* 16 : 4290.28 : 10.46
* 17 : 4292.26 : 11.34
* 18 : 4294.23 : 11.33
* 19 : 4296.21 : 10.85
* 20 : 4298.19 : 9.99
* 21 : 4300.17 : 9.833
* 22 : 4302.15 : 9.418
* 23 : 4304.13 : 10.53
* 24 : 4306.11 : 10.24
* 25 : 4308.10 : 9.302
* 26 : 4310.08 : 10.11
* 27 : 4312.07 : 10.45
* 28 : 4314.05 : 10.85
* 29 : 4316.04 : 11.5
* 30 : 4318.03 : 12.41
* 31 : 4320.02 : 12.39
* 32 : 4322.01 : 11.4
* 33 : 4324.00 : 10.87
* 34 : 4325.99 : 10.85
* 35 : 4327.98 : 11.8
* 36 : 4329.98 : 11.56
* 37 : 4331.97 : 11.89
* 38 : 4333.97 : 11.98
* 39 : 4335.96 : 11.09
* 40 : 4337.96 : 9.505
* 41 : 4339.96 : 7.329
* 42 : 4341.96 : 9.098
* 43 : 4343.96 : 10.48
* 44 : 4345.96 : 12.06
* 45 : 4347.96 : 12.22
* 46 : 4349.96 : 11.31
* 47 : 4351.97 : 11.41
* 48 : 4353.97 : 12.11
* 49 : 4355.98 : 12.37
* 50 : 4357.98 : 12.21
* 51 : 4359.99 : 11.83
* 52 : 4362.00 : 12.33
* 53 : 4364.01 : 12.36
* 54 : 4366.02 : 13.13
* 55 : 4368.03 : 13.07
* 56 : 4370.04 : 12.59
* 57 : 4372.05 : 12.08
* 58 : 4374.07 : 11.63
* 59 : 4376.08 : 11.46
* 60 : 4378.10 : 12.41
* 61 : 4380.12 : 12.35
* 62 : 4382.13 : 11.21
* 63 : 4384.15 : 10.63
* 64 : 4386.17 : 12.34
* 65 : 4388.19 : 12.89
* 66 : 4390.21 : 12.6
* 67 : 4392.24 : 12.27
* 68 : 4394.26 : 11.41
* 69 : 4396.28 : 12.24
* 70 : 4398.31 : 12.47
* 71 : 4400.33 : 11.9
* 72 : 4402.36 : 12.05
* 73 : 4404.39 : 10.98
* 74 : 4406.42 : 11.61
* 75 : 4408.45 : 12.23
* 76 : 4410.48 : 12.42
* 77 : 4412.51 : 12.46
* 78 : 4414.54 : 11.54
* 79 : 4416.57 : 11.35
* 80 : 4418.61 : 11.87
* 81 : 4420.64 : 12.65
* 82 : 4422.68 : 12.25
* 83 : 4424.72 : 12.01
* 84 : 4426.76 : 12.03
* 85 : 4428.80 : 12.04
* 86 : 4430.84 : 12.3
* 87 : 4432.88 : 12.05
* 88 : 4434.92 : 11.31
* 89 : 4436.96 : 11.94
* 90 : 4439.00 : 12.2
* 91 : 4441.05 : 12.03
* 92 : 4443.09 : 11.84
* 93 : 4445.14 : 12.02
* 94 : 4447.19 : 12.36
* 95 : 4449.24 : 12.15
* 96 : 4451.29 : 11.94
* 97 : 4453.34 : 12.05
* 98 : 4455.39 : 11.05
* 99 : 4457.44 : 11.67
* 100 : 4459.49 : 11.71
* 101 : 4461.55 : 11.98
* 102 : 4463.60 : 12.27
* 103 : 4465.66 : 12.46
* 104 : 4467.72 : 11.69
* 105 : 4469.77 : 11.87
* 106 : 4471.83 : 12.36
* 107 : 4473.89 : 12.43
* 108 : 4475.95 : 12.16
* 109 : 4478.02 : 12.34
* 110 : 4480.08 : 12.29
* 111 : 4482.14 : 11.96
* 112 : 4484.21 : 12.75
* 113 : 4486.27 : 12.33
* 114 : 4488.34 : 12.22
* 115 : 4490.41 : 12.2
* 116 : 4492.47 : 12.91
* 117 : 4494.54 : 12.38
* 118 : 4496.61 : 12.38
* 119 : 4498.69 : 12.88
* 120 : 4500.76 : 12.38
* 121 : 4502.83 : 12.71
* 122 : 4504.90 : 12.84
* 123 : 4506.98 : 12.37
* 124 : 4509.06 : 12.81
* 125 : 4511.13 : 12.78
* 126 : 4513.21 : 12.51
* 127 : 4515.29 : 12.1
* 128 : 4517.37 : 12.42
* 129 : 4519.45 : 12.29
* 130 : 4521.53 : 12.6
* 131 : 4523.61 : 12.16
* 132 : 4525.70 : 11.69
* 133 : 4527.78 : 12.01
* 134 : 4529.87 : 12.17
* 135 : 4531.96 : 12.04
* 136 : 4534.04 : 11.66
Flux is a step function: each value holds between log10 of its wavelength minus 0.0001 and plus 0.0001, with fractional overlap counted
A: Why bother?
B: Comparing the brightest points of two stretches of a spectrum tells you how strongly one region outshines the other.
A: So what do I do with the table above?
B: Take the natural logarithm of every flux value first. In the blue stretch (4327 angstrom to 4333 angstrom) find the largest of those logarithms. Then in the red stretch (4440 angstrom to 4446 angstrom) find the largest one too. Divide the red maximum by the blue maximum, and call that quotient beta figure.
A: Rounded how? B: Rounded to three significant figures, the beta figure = 1.00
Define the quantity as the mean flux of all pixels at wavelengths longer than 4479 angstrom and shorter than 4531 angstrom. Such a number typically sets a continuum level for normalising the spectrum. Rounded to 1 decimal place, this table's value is 12.4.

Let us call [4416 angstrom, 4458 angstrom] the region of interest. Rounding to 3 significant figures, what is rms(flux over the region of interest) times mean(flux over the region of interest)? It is 143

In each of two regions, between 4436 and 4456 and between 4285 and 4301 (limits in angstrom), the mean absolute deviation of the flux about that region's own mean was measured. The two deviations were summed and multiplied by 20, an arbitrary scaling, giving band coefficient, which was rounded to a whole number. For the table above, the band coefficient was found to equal 14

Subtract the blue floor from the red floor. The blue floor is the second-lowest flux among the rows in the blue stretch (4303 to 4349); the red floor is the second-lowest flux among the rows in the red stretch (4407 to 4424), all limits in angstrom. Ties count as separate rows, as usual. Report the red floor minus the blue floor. 2.4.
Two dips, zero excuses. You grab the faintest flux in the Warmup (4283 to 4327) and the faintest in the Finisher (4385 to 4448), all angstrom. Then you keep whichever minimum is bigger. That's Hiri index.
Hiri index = 11.0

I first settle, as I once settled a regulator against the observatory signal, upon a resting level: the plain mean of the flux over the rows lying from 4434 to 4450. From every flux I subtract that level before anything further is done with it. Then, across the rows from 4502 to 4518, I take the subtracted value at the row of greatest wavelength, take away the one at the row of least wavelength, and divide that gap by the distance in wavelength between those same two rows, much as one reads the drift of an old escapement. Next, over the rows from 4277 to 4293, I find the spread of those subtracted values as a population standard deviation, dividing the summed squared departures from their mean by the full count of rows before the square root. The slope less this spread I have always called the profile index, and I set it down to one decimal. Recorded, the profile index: -0.4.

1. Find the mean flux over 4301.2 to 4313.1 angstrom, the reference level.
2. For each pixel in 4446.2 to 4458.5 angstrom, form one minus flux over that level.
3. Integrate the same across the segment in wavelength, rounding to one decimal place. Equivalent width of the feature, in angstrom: -2.3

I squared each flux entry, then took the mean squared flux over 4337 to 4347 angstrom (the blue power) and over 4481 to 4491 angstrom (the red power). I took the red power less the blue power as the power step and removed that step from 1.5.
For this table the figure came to -53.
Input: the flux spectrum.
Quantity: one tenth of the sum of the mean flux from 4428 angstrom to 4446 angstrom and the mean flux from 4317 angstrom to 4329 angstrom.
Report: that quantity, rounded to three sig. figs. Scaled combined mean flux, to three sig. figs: 2.36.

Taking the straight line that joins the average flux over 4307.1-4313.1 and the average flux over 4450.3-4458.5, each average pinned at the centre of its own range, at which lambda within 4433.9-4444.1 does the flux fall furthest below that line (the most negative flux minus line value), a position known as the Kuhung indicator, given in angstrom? 4434.92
